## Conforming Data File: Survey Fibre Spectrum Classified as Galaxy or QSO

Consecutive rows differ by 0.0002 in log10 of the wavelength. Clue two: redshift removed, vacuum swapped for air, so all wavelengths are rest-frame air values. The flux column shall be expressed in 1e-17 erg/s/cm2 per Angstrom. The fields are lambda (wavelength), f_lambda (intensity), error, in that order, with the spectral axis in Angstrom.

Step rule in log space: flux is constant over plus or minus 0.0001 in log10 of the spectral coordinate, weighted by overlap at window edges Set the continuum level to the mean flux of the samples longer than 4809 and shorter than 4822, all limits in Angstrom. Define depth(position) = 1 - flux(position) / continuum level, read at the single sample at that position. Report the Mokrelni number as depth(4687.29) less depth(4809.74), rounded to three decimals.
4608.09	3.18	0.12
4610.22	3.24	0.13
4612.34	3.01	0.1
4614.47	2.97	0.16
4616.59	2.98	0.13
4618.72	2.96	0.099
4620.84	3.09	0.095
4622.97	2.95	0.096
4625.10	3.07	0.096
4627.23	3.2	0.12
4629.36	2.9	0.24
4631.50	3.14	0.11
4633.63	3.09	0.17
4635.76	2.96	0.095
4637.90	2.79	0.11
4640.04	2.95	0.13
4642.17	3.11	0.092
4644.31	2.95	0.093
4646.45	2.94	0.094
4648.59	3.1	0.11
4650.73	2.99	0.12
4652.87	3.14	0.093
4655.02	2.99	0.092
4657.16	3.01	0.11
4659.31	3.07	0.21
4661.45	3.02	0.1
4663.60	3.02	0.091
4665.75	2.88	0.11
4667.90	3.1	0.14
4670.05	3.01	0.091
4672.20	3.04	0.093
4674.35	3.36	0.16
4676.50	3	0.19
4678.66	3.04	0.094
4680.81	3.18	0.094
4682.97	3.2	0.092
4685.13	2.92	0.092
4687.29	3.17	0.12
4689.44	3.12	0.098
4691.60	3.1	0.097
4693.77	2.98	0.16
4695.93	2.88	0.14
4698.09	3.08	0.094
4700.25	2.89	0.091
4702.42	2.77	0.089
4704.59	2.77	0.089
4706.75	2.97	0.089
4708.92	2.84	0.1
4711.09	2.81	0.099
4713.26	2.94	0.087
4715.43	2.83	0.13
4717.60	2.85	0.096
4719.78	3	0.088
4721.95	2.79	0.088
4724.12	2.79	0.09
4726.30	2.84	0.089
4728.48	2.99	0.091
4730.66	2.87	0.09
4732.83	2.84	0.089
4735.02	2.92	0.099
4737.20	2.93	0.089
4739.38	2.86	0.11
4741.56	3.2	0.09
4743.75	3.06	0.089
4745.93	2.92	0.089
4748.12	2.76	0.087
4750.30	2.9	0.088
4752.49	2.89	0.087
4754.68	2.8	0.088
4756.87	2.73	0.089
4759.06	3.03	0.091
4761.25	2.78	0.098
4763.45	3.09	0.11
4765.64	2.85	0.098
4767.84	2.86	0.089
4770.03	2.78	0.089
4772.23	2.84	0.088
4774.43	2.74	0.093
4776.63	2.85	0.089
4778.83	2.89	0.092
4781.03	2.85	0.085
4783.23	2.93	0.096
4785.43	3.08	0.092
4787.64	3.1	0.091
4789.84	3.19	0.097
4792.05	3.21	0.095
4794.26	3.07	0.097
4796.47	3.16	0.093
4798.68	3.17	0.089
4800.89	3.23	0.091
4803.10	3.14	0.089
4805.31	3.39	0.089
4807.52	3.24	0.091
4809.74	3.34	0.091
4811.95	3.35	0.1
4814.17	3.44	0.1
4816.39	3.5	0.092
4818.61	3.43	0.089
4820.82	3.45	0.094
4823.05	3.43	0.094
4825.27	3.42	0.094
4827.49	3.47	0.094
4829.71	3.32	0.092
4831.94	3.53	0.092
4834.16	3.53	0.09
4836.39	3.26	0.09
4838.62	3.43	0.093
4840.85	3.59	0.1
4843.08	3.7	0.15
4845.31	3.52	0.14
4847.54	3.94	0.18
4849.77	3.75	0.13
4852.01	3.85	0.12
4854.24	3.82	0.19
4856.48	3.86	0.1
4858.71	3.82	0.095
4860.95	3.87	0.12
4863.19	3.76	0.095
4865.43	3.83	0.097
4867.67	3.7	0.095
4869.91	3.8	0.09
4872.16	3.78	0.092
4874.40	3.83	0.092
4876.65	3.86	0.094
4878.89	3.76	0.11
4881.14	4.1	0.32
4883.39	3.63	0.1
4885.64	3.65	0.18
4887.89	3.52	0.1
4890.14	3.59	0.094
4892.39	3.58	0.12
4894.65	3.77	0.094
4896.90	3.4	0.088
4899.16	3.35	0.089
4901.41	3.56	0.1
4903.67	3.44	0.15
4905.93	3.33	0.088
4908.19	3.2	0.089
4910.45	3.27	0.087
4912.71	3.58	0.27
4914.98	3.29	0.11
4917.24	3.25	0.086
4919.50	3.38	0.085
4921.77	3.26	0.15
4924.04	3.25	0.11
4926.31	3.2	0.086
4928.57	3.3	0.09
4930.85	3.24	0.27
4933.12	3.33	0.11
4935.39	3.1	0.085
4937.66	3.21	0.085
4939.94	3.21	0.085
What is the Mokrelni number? 0.050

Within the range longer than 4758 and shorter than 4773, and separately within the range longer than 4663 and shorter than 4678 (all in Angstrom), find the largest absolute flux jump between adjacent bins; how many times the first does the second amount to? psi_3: 1.2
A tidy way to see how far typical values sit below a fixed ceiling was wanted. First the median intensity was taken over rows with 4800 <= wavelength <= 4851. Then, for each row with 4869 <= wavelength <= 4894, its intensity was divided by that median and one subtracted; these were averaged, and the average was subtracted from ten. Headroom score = 9.91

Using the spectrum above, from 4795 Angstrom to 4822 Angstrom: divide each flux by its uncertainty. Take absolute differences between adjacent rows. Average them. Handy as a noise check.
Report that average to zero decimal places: 2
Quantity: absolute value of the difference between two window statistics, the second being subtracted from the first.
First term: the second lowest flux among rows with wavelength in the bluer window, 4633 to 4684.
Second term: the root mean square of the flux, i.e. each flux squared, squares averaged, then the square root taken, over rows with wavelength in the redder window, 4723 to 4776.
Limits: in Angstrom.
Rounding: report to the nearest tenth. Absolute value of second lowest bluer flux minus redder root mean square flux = 0.0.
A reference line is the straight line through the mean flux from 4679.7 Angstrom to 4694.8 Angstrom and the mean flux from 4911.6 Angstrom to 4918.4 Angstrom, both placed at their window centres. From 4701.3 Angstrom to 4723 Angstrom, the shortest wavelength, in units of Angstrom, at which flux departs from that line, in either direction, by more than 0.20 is 4702.42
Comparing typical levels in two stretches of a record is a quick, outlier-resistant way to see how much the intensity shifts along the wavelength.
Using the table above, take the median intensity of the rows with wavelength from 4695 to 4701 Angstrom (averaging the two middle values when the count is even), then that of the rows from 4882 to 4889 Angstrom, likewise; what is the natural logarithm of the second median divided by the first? 0.23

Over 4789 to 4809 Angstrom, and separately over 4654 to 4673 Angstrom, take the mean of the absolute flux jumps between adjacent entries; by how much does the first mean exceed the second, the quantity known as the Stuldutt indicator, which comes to 0.025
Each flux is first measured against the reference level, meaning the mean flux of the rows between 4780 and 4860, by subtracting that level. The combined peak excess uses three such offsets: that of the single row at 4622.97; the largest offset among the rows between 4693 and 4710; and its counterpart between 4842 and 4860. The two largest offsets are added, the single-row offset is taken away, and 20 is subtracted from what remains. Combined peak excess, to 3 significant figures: -19.3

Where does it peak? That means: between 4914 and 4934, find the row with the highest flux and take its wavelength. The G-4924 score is 4919.50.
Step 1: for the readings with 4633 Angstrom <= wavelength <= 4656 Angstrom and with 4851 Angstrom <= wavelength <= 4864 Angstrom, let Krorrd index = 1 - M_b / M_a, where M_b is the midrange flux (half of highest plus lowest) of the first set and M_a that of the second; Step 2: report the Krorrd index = 0.22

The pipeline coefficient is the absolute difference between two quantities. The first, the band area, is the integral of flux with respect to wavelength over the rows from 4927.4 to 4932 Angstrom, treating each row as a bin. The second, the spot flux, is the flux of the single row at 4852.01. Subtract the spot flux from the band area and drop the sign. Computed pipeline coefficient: 11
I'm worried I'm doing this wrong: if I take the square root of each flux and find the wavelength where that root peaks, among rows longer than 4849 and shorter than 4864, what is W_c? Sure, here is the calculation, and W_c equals 4860.95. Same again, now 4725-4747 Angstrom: 4741.56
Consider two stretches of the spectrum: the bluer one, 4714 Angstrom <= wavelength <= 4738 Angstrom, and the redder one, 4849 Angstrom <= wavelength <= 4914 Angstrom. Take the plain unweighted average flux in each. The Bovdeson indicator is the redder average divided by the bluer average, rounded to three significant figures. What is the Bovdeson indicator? 1.27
